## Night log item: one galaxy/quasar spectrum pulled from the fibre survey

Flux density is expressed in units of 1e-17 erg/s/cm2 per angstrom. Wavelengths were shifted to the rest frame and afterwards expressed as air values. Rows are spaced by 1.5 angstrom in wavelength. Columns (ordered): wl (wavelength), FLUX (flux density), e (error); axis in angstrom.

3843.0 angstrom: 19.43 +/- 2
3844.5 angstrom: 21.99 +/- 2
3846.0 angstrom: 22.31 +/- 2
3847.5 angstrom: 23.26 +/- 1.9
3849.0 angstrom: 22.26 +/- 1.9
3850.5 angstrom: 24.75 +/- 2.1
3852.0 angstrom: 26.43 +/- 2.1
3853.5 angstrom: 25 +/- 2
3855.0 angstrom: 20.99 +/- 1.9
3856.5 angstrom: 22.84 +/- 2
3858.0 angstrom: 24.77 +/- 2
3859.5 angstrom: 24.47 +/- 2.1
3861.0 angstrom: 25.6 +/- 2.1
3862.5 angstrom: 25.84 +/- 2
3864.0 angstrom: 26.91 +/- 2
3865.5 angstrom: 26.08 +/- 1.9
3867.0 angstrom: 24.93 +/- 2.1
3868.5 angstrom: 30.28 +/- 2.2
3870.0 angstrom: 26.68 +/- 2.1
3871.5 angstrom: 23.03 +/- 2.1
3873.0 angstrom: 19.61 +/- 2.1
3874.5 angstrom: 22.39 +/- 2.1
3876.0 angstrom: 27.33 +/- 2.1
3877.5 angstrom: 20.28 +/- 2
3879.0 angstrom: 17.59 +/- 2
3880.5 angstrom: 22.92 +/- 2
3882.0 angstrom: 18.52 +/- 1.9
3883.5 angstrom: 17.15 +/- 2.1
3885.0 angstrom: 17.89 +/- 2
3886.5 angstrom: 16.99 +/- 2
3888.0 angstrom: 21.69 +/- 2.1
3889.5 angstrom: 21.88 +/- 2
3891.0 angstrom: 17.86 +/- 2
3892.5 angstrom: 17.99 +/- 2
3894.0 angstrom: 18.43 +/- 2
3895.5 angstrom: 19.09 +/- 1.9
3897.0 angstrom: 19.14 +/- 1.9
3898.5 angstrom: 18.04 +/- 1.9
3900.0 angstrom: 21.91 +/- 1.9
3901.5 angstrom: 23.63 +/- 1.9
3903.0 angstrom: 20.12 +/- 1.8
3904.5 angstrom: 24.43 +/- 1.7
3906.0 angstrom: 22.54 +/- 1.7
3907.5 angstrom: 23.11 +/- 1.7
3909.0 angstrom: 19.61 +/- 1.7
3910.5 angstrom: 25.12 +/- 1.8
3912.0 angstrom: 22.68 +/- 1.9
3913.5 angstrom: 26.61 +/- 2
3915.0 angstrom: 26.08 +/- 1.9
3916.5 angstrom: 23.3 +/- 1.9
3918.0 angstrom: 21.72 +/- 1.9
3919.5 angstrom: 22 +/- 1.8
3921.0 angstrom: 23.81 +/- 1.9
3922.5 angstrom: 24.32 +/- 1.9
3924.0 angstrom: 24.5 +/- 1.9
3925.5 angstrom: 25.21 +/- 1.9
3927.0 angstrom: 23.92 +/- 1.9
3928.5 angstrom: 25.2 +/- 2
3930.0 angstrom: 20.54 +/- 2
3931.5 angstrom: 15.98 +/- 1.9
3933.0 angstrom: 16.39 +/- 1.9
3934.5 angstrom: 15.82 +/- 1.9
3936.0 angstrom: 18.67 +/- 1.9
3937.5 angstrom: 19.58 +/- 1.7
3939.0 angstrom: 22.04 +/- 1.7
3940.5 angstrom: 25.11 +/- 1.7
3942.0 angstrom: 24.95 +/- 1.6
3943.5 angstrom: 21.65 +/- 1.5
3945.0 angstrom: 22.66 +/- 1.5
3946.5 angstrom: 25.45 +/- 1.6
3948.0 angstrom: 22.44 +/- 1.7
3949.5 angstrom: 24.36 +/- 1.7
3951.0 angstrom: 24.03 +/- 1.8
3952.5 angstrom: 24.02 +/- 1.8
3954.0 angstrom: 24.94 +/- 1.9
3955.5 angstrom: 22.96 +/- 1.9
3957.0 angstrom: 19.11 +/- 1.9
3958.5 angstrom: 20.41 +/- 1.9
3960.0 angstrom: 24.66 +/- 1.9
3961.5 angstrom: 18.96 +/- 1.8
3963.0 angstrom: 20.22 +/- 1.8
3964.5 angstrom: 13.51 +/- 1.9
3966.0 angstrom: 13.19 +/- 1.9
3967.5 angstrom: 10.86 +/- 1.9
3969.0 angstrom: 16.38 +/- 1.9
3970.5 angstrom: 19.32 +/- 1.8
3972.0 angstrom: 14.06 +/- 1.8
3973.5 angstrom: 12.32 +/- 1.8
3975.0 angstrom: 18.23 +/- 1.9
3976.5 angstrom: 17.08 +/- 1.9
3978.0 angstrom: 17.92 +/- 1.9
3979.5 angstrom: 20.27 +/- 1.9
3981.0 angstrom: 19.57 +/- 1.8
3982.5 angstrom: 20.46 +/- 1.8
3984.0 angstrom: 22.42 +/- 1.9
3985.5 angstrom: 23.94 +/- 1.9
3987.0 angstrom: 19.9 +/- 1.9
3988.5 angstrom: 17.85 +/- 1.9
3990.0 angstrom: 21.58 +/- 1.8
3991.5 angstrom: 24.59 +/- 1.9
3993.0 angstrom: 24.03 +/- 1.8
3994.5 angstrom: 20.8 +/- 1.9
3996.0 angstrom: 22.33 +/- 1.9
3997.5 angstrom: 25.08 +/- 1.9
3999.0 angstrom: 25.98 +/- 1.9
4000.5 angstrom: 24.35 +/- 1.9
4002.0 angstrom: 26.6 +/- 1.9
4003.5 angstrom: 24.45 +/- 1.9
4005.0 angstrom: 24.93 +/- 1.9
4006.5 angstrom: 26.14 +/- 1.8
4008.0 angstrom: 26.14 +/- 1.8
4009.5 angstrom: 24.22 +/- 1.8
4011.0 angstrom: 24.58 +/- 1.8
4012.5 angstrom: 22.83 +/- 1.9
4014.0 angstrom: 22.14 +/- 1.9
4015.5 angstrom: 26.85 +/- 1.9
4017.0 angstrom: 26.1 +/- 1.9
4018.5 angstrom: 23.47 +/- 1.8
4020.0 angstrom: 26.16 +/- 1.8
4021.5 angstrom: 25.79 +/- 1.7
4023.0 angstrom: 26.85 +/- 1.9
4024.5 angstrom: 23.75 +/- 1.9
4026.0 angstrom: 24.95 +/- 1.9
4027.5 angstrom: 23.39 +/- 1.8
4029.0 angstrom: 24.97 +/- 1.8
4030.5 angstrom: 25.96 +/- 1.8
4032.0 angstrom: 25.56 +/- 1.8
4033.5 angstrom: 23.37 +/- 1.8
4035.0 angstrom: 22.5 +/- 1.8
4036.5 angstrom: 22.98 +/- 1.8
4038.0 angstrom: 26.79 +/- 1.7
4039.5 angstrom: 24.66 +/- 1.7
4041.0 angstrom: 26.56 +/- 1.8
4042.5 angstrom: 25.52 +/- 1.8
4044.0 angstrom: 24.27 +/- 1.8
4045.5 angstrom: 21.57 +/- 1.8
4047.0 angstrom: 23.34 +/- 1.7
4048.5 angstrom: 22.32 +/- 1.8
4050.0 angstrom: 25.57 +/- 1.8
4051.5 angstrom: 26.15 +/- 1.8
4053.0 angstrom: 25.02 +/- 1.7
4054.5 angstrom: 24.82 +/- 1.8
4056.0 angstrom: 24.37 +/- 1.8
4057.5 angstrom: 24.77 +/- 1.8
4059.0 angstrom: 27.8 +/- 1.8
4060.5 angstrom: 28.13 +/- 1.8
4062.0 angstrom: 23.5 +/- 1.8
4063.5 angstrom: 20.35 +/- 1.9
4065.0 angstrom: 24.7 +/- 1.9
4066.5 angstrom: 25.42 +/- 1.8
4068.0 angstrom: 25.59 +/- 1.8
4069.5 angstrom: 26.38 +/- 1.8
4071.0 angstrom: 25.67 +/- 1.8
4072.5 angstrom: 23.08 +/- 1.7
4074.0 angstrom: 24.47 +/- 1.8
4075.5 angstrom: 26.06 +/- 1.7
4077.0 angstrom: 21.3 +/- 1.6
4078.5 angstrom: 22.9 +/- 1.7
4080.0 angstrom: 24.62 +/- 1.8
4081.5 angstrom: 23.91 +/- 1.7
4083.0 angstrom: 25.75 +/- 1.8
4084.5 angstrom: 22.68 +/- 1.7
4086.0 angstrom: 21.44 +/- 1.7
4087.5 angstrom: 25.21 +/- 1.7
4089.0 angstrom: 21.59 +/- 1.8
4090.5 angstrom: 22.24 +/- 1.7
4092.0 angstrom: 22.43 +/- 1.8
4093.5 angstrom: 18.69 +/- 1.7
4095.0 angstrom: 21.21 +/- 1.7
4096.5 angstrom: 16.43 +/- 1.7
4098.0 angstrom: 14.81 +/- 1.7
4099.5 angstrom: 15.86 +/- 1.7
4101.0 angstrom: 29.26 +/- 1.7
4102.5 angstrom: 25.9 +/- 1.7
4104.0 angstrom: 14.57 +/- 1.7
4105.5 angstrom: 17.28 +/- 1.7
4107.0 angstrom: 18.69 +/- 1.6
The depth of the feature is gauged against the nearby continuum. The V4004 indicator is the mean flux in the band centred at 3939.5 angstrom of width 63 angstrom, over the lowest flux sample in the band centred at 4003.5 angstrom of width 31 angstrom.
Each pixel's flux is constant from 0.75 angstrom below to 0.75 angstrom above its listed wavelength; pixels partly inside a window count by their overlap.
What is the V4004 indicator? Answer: 1.2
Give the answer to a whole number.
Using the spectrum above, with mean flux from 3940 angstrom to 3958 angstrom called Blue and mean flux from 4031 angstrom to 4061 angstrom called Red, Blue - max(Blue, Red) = -1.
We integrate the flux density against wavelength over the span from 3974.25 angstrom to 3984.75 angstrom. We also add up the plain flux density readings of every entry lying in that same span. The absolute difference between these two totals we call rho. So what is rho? 68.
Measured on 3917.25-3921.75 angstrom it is 34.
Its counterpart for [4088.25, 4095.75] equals 53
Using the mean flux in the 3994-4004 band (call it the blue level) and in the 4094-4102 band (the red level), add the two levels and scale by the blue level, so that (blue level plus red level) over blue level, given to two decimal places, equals 1.81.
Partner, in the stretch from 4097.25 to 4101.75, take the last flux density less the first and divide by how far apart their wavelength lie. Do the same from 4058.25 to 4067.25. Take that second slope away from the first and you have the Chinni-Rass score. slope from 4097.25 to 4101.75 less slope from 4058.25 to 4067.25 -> 5.1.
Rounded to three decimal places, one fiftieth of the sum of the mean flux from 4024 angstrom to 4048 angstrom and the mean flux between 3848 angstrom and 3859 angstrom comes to 0.965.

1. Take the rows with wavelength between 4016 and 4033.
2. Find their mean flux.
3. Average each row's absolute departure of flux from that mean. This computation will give 1.0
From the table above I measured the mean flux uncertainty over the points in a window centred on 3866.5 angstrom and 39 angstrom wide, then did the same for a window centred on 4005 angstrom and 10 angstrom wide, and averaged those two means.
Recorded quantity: 1.94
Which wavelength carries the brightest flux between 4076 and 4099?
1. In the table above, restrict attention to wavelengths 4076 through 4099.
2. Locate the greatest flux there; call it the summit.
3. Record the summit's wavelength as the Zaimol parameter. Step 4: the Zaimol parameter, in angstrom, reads 4083.0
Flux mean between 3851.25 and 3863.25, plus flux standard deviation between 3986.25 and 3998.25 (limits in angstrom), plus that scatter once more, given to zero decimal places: 29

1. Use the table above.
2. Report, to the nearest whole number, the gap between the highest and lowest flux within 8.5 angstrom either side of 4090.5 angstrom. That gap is 11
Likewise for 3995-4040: 5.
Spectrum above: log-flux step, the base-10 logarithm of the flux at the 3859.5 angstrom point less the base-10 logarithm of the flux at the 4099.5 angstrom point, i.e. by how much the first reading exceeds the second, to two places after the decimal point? 0.19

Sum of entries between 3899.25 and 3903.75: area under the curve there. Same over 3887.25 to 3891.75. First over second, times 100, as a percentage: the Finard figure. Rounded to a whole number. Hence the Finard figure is 107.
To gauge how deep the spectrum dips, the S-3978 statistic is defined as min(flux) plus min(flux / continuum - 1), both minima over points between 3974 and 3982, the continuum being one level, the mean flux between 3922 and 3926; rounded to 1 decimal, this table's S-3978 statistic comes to 16.8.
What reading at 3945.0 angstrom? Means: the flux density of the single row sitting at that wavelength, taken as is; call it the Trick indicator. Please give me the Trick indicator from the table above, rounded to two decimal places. 22.66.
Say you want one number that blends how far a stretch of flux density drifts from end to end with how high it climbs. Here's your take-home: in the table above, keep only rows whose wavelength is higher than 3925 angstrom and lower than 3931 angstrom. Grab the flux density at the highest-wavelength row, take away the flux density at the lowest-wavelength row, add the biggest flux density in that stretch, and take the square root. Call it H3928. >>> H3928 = 4.5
